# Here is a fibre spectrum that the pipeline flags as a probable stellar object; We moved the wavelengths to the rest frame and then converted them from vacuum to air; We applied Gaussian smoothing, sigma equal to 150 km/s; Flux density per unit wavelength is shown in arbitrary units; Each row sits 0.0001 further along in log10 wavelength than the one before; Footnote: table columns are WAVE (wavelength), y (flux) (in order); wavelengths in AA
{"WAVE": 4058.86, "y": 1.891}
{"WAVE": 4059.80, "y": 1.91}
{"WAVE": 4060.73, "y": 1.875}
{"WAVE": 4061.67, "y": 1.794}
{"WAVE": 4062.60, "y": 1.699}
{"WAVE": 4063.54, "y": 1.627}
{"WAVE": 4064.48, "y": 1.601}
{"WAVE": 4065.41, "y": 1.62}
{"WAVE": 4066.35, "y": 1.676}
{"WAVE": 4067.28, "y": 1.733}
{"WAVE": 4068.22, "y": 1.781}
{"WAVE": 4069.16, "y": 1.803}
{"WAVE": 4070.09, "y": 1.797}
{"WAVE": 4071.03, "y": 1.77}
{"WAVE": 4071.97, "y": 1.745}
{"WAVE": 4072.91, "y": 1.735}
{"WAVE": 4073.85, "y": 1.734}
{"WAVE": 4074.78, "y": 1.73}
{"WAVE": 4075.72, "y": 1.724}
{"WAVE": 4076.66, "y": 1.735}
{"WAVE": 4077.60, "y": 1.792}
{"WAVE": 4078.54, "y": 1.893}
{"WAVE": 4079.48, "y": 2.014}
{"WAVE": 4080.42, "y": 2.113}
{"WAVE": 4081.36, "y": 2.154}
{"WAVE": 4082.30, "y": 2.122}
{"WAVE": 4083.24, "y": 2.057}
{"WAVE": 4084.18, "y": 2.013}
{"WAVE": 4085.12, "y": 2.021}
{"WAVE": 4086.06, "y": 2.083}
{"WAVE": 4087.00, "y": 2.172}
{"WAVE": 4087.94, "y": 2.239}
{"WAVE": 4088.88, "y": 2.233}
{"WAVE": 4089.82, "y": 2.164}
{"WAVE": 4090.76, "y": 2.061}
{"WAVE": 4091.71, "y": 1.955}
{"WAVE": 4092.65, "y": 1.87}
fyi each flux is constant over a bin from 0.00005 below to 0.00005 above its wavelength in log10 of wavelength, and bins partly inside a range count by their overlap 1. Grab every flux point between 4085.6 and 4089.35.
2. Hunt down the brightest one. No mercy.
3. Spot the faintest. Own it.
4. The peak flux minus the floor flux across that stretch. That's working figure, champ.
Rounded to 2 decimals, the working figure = 0.16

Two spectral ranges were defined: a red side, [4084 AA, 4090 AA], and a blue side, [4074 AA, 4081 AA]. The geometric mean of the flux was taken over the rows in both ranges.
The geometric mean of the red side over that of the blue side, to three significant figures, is 1.15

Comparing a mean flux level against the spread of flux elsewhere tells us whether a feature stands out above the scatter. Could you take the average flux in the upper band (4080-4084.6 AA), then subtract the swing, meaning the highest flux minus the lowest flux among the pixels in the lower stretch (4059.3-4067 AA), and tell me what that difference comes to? 1.78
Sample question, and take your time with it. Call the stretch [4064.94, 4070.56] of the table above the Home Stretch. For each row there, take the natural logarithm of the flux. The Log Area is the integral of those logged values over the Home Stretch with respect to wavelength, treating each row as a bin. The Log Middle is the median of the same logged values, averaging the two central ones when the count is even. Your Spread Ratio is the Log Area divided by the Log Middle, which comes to 5.49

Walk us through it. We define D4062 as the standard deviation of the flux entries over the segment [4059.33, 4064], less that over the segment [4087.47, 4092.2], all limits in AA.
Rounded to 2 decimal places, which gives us 0.00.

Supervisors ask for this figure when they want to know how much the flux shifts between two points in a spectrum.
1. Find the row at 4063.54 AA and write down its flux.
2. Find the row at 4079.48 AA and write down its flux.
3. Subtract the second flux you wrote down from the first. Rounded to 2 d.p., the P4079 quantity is -0.39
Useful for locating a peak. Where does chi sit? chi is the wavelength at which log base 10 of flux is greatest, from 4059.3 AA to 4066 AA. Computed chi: 4059.80 AA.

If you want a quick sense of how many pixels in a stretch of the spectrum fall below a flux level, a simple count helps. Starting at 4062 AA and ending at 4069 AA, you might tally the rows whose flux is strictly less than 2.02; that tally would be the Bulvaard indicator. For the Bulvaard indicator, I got 7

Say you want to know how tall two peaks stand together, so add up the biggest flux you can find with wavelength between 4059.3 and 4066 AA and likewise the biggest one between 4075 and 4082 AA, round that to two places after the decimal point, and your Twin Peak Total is 4.06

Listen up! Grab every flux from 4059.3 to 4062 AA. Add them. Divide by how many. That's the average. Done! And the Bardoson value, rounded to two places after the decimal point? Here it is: 1.86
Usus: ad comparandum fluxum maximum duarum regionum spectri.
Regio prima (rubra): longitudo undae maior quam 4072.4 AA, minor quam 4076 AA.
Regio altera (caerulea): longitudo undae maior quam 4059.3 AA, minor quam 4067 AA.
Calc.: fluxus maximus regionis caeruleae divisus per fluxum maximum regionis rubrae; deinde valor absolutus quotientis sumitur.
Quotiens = 1.10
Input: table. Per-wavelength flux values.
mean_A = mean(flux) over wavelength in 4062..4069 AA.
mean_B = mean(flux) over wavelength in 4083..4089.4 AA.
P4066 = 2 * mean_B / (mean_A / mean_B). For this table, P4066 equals 5.35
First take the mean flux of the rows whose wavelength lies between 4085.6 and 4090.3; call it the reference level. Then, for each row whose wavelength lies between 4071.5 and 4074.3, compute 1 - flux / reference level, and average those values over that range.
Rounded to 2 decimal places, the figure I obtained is 0.20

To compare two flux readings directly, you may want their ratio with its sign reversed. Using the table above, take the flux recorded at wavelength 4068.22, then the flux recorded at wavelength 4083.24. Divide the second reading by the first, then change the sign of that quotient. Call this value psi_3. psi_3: -1.15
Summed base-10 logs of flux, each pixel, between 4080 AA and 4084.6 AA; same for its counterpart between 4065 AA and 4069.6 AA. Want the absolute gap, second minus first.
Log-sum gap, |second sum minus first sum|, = 0.42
